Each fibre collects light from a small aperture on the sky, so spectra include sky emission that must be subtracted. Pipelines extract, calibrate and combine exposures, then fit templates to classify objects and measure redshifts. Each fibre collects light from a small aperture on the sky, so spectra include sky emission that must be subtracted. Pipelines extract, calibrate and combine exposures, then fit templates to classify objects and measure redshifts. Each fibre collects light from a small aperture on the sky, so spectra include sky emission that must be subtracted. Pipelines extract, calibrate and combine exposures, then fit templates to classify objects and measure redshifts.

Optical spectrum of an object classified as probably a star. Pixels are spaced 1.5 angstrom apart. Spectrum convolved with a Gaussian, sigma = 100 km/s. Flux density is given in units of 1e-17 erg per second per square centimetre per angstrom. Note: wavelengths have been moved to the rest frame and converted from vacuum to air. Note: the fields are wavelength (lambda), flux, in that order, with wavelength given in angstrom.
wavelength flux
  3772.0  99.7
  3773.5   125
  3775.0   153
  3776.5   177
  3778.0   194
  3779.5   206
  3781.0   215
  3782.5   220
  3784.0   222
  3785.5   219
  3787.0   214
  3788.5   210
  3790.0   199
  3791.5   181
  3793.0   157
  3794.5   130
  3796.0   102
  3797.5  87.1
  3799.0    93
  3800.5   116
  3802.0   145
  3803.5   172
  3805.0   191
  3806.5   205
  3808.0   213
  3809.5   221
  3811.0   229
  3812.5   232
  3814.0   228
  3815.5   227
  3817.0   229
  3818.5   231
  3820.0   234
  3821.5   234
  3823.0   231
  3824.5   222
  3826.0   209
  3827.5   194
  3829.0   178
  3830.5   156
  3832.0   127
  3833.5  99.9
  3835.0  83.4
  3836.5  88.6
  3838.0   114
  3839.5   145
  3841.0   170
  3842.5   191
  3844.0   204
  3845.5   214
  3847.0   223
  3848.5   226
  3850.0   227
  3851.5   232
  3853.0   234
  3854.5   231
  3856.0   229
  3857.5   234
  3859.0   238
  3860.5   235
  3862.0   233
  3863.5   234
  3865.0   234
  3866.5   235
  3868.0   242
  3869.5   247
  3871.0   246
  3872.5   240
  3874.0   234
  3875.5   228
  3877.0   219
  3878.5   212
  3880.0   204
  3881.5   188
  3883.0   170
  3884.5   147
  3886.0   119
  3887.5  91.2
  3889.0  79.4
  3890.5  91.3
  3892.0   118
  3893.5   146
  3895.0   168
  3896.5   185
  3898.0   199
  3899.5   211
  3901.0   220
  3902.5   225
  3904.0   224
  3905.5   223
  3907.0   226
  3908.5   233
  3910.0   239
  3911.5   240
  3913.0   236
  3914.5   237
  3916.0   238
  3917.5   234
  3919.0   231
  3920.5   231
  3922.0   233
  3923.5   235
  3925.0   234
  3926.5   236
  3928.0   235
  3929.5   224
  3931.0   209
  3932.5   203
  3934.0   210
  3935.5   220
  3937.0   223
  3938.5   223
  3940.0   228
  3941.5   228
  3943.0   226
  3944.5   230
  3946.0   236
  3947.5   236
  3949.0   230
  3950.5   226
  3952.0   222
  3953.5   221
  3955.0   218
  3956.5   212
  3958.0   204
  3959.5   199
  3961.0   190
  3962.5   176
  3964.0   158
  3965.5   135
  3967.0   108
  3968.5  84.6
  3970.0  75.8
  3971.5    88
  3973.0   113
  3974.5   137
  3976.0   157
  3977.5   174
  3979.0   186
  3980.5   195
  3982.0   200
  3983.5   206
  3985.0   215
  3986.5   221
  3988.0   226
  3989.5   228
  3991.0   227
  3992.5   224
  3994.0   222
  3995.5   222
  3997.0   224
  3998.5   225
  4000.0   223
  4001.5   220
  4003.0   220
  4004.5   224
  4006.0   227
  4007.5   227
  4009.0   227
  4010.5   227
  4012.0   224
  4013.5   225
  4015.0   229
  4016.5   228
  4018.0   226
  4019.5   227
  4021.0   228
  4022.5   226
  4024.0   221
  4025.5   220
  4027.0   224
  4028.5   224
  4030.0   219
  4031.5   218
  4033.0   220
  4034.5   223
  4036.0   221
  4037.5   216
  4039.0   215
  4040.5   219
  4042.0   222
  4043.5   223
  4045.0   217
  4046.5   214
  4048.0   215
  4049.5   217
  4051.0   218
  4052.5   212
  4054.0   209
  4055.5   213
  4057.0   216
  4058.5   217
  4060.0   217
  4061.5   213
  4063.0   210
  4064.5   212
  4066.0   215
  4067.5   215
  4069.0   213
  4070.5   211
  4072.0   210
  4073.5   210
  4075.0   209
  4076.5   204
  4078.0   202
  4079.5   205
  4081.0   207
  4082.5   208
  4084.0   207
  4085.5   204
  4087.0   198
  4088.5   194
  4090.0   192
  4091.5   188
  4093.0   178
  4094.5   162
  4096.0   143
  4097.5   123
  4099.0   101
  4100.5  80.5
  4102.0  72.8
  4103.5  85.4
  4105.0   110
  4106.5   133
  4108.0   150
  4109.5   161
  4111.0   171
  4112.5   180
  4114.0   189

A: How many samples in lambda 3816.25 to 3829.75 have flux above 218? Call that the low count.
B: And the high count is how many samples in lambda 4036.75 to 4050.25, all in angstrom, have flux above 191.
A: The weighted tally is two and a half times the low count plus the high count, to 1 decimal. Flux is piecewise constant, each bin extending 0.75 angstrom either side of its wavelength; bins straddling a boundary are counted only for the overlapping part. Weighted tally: 24.0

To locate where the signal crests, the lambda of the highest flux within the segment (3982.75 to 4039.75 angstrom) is 4015.0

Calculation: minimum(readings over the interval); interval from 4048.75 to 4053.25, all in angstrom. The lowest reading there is 212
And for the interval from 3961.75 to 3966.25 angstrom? 135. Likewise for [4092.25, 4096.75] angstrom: 143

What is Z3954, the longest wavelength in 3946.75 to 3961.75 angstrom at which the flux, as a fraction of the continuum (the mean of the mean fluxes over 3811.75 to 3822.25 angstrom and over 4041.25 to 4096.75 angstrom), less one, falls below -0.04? 3961.0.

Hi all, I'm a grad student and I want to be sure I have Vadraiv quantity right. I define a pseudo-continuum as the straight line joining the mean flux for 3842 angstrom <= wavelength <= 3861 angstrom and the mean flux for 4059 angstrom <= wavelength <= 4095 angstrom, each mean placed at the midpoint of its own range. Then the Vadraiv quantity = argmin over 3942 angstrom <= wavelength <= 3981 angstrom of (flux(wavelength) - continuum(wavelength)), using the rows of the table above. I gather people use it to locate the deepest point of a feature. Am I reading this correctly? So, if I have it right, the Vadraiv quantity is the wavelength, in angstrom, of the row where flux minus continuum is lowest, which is 3970.0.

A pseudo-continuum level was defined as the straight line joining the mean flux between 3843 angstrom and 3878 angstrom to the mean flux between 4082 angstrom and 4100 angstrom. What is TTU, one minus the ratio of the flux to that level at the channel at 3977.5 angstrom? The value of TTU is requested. 0.14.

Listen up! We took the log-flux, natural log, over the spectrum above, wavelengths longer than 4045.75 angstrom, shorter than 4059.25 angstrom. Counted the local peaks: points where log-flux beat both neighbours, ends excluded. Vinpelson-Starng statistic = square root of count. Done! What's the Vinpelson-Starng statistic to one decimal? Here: 1.0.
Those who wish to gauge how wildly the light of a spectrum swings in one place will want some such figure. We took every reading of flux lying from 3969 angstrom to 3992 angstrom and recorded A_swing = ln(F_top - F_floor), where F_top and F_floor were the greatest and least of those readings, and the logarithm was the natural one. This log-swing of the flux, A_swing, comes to 5.03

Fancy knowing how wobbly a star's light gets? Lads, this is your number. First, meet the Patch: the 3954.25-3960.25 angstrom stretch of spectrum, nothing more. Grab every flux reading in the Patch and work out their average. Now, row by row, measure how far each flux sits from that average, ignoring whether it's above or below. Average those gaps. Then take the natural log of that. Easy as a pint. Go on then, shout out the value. 1.9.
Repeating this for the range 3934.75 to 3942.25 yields 1.1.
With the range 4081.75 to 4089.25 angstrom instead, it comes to 1.6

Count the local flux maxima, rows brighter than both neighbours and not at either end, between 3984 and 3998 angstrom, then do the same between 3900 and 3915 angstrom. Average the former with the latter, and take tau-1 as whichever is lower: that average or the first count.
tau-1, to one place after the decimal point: 1.0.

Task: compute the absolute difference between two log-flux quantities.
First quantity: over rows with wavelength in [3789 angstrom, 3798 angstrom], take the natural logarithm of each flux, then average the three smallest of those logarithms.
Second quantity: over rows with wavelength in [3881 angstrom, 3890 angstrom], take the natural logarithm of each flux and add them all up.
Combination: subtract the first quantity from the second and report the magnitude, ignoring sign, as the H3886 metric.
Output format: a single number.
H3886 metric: 24.4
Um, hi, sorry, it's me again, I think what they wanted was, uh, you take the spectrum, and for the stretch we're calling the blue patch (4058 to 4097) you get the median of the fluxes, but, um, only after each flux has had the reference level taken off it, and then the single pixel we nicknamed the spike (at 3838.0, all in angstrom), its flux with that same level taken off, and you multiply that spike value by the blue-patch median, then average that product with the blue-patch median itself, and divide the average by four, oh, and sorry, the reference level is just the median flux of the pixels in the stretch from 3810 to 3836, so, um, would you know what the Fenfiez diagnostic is 273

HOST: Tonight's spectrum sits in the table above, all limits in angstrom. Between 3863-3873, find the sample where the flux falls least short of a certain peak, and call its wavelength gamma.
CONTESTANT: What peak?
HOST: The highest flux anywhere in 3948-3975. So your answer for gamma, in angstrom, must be 3869.5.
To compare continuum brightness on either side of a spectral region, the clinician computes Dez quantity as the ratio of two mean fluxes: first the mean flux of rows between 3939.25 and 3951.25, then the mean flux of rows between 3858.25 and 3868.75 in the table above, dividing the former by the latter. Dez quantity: 1.0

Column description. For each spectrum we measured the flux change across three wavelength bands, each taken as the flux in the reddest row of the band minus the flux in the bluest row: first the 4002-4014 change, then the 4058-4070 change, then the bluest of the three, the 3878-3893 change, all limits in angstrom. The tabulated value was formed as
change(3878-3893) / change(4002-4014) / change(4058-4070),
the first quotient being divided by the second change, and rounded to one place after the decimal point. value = 4.7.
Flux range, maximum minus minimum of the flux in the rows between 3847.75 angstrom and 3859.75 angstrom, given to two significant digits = 12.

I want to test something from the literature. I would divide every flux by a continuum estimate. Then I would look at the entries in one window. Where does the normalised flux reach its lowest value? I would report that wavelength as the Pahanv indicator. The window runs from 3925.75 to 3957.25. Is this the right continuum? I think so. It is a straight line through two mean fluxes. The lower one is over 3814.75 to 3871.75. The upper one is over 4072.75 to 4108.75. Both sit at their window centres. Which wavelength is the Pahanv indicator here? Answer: 3932.5 angstrom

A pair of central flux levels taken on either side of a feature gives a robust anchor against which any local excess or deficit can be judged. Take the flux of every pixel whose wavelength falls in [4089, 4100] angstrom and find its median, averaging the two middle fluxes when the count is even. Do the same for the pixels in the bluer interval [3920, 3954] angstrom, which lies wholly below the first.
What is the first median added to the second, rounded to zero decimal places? 390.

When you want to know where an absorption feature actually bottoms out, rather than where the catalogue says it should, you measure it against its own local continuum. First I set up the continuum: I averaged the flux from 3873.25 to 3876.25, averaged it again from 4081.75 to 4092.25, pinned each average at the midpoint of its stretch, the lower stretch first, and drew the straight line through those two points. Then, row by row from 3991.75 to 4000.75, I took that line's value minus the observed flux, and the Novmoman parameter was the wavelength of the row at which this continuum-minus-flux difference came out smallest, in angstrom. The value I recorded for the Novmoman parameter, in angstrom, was 3998.5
